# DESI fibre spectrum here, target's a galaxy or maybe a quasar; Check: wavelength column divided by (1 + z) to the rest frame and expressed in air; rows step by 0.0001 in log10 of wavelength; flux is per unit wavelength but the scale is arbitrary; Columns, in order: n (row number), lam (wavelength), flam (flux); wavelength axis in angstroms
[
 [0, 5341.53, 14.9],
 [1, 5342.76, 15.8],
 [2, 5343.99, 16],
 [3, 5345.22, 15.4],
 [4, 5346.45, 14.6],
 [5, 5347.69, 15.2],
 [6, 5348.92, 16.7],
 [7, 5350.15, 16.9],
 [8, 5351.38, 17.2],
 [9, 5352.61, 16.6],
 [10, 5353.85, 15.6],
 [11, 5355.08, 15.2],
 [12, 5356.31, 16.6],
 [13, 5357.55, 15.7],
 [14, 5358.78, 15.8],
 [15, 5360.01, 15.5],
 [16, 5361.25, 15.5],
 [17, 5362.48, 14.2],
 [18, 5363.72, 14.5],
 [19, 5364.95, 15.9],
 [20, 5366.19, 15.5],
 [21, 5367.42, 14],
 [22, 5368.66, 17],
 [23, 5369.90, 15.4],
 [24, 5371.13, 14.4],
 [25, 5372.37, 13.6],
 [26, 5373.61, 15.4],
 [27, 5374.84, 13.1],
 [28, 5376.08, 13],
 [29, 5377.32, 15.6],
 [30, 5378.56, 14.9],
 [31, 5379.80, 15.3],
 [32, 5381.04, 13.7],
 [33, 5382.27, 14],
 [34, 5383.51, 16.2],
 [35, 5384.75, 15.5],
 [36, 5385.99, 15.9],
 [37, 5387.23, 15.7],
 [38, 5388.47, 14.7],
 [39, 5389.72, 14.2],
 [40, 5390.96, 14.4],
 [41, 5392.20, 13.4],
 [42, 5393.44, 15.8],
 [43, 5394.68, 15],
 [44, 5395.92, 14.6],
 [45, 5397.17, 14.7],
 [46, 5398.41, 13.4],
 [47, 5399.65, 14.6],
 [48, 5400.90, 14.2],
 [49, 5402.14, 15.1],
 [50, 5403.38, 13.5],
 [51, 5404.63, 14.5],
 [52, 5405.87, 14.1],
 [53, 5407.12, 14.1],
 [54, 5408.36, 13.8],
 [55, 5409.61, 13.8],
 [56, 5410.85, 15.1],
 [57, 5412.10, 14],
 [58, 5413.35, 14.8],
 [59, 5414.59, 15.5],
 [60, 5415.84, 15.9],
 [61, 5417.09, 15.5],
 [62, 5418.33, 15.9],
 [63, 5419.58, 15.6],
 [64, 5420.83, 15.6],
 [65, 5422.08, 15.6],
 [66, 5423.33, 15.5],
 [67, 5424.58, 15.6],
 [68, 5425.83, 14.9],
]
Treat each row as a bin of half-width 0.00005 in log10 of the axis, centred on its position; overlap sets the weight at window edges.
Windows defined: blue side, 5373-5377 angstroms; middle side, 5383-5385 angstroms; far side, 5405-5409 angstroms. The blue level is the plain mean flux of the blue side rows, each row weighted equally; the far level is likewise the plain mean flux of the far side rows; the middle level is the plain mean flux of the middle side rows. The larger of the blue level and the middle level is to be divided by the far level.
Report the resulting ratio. 1.13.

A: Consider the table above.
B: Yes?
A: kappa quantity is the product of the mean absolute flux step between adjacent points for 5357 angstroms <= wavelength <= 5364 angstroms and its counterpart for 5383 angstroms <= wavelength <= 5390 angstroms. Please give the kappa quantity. 0.22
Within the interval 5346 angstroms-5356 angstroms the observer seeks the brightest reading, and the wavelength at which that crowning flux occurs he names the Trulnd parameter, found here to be 5351.38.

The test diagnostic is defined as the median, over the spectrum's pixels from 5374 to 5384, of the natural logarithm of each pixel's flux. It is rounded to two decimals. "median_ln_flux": 2.67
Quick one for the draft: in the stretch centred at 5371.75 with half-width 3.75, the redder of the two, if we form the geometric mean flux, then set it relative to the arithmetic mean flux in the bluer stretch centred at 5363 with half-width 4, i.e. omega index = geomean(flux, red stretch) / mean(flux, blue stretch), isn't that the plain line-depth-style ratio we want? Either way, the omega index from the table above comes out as 0.972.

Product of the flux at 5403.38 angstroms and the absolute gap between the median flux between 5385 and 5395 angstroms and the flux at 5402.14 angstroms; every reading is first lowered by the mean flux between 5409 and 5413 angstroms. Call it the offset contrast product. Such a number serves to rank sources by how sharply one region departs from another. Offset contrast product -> -0.2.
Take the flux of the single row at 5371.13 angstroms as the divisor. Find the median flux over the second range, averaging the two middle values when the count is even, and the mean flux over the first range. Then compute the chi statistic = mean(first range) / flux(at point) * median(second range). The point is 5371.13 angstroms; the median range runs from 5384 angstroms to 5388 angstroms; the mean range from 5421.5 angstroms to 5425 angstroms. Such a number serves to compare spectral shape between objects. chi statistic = 17.0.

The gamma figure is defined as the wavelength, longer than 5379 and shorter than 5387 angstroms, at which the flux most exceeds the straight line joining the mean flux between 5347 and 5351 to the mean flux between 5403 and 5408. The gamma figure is 5383.51 angstroms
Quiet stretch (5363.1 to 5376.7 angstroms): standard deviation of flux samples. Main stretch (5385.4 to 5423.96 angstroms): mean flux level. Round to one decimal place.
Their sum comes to 16.0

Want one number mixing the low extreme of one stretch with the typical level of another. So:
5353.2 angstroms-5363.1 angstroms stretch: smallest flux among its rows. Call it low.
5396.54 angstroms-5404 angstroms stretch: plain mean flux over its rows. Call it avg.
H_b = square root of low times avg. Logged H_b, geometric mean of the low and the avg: 14.2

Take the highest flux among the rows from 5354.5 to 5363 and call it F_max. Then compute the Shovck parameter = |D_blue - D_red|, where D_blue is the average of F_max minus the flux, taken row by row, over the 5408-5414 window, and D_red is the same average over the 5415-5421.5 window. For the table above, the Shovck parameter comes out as 1.4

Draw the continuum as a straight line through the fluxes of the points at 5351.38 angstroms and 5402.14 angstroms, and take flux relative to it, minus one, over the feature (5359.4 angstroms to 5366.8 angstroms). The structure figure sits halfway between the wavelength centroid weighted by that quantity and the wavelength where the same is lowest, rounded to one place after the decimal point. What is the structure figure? 5362.7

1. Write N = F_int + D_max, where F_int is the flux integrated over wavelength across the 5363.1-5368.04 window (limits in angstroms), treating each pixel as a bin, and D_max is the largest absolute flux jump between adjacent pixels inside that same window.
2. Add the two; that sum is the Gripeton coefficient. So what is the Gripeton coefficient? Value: 76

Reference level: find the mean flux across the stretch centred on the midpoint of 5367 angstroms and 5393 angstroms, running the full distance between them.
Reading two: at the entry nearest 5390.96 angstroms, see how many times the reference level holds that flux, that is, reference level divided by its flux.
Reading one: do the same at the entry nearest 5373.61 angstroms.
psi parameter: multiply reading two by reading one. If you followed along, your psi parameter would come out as 0.98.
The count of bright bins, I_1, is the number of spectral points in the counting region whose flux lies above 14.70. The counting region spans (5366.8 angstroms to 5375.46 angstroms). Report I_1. 3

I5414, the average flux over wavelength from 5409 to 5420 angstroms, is 15.1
